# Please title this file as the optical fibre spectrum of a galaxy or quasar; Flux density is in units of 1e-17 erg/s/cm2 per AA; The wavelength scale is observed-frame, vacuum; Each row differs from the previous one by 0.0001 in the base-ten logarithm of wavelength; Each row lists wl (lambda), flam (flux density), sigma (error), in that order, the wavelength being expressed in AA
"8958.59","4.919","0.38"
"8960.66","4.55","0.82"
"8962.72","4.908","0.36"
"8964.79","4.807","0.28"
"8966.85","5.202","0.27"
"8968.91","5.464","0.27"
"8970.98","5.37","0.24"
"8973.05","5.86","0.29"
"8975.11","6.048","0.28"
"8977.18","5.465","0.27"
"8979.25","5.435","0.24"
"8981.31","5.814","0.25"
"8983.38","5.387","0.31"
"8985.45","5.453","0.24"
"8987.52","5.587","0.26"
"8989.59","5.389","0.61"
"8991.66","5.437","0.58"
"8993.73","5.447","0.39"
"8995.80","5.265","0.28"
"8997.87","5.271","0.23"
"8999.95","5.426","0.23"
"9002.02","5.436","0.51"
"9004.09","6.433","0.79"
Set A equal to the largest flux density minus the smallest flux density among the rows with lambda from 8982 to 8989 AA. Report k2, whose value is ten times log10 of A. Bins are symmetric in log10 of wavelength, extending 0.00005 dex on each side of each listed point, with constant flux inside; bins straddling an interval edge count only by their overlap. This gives -7.0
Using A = 0.2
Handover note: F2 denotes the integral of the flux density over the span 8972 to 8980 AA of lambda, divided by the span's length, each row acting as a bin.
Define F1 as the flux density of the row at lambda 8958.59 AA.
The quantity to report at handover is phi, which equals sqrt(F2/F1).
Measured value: 1.08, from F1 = 4.919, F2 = 5.71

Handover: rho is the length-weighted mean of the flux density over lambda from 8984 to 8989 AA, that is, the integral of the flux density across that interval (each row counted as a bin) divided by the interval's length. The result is 5.49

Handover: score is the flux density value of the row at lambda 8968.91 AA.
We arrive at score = 5.464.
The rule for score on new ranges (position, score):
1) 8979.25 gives 5.435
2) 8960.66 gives 4.55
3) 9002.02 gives 5.436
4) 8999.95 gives 5.426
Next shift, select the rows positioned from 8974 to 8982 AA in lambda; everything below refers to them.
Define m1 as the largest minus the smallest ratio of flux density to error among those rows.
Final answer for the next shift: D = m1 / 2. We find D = 2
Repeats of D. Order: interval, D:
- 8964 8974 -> 3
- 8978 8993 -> 7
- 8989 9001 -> 7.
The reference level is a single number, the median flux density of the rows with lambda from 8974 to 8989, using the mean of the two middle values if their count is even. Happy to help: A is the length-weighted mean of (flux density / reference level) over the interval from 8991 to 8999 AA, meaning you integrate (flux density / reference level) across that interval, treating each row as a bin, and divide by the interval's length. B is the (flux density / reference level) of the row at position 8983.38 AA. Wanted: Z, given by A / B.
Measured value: 0.99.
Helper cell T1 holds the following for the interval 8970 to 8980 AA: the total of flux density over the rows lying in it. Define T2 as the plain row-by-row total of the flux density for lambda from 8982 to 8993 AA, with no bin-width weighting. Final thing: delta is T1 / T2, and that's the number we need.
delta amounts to 1.03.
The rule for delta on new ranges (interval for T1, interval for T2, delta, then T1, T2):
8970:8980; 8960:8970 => 1.13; 28.2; 24.9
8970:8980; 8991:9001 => 1.05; 28.2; 26.8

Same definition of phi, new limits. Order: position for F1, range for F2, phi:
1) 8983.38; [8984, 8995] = 1.01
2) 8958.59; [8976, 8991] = 1.06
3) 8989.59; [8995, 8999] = 0.99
